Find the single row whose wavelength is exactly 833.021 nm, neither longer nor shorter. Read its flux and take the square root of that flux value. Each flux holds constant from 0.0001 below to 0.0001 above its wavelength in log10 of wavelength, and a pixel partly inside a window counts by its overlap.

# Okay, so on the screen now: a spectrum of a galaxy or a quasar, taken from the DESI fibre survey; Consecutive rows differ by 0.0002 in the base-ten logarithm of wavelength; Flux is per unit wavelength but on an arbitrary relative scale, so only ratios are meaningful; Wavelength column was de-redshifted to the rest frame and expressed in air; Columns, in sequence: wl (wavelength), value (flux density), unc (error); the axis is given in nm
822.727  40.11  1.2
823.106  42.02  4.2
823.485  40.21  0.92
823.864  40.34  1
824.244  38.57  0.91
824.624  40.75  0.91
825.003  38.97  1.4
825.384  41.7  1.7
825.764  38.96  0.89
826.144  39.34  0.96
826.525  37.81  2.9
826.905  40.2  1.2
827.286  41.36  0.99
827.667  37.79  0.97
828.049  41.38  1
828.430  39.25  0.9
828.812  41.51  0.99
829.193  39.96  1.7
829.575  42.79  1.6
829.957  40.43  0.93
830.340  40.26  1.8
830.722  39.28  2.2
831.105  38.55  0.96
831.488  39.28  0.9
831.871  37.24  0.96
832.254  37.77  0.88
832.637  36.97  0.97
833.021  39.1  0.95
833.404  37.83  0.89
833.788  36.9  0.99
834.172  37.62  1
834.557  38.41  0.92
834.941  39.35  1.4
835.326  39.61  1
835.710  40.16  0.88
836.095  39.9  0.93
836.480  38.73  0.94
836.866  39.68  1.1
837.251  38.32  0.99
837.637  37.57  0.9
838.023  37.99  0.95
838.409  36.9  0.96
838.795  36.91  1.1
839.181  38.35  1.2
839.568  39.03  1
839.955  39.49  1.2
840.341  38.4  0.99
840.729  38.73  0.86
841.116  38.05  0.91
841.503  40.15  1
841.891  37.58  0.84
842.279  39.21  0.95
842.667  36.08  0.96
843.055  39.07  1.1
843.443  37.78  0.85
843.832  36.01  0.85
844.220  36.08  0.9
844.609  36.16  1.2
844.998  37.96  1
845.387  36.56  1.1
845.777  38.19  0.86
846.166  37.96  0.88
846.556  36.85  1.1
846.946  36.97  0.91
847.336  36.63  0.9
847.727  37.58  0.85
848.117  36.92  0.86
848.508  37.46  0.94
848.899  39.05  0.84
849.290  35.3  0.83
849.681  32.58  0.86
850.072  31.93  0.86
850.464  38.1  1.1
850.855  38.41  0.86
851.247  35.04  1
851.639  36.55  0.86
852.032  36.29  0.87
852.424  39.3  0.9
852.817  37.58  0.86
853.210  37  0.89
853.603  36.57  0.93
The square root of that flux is 6.25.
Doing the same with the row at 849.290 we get 5.94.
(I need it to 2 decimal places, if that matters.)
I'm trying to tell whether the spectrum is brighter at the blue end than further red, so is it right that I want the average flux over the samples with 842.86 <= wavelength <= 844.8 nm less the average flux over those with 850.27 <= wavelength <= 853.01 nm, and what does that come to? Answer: -0.30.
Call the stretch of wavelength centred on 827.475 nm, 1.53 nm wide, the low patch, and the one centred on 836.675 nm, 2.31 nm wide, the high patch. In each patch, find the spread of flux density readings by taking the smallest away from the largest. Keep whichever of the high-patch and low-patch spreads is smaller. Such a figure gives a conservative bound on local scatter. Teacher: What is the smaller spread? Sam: 2.59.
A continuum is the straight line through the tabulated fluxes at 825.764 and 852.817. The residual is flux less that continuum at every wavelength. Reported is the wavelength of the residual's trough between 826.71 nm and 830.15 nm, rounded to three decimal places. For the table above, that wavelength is 827.667 nm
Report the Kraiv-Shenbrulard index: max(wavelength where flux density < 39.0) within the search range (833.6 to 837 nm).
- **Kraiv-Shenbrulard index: 836.480 nm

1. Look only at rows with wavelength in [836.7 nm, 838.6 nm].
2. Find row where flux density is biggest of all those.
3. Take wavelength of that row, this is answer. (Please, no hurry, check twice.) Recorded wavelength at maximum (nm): 836.866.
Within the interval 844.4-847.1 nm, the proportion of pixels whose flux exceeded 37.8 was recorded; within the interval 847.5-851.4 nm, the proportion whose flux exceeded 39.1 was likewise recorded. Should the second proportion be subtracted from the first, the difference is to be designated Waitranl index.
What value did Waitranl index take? 0.43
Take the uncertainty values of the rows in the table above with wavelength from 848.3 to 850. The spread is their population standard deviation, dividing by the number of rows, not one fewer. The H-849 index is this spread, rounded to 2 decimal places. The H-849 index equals 0.04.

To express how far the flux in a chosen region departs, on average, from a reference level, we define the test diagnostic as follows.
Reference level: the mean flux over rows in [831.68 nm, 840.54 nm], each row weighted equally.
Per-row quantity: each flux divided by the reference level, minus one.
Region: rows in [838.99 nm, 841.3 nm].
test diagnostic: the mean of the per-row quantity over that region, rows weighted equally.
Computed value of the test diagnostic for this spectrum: 0.01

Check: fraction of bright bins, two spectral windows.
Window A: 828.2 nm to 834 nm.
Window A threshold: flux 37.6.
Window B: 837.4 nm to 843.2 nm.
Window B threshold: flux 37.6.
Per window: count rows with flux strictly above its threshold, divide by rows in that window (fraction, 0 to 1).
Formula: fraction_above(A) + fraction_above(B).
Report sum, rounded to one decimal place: 1.5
